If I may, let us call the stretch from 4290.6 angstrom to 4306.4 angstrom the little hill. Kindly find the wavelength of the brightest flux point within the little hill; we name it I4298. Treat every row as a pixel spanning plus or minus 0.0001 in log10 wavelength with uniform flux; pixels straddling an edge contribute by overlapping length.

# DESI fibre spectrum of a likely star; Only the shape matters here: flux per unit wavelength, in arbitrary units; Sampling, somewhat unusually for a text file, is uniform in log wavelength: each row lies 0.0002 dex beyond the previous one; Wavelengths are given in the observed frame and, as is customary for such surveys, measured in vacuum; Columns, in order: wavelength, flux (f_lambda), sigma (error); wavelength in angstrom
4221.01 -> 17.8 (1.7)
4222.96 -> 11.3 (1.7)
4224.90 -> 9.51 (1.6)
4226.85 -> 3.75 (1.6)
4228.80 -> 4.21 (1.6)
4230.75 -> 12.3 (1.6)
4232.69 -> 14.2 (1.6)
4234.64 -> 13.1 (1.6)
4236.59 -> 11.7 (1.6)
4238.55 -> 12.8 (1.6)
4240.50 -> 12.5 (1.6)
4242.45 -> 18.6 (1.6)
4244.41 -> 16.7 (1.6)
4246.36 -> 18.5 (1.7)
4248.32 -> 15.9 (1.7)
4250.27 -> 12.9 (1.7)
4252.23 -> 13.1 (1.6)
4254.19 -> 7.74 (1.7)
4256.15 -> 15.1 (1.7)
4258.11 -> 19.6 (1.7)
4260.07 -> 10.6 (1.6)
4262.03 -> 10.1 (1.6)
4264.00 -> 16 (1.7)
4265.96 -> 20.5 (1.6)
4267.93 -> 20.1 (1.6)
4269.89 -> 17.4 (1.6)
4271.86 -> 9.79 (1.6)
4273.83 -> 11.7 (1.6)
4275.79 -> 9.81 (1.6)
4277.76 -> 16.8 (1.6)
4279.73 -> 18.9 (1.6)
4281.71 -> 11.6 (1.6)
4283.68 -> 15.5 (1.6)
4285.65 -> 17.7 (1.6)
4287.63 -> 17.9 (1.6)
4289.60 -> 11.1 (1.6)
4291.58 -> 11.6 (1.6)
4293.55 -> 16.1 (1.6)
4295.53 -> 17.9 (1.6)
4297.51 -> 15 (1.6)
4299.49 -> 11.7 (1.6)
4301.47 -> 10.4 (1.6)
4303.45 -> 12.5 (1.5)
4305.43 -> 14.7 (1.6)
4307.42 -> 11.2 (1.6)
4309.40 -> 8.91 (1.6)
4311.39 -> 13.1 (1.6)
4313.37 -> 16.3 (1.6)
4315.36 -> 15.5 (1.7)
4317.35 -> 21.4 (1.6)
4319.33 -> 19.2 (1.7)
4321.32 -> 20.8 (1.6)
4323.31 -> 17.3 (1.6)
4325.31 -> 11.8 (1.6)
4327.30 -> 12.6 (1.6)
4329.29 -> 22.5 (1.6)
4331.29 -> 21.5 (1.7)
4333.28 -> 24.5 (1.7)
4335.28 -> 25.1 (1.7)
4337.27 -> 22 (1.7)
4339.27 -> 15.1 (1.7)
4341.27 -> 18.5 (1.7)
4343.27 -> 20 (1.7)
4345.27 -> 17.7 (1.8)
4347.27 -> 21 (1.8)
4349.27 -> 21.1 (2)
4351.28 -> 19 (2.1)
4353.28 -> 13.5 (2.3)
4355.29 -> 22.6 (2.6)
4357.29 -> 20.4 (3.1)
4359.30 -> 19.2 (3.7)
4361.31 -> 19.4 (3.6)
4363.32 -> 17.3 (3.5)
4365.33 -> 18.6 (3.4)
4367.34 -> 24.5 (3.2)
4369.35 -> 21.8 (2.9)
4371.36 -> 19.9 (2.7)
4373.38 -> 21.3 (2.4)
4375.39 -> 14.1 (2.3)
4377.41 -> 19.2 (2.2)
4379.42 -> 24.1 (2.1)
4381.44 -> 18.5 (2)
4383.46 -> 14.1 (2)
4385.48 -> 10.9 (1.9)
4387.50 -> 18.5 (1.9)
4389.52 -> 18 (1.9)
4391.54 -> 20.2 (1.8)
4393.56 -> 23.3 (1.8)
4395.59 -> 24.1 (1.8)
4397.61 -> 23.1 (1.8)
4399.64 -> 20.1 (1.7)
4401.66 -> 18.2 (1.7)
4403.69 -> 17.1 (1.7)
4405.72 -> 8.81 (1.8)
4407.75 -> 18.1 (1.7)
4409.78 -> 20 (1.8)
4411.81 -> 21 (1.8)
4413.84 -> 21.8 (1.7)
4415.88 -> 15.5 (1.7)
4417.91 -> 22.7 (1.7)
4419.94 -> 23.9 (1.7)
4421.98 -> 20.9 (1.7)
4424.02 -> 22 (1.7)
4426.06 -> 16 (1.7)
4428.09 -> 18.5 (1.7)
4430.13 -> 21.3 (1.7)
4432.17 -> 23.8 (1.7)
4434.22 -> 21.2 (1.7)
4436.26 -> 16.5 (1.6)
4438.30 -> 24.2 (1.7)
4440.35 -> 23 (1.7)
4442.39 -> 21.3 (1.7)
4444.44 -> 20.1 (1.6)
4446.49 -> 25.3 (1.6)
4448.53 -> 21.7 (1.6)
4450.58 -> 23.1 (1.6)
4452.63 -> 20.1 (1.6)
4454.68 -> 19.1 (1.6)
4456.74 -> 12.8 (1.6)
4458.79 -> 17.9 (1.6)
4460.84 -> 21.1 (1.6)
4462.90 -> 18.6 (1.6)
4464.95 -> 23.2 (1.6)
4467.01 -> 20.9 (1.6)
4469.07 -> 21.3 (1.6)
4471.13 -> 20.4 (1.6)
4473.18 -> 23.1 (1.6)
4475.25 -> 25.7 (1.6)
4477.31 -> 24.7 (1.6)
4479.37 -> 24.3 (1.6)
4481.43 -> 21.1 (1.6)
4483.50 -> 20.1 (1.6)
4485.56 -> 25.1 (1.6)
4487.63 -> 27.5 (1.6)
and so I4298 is 4295.53 angstrom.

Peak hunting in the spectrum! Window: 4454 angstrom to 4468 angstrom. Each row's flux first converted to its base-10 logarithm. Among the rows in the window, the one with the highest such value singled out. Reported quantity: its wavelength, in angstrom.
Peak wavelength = 4464.95 angstrom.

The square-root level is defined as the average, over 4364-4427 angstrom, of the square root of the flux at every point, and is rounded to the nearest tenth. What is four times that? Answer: 17.5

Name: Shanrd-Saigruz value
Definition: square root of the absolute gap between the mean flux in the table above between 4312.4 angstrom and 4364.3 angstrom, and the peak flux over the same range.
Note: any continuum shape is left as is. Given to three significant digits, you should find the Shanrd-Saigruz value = 2.46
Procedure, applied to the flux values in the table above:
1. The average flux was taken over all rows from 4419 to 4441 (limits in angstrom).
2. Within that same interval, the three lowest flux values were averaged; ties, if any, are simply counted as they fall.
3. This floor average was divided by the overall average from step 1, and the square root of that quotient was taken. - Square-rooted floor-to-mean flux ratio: 0.90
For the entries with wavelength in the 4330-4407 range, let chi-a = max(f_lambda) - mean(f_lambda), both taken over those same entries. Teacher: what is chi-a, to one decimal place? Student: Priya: 5.7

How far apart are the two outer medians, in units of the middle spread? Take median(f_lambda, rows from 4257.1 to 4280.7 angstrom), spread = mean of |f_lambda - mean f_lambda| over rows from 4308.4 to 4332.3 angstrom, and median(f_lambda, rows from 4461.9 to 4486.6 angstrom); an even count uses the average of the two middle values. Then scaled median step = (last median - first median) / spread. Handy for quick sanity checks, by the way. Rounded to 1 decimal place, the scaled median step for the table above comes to 1.6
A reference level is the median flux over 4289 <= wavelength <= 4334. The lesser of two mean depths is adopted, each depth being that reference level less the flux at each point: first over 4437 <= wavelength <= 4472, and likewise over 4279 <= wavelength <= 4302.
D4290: -5.8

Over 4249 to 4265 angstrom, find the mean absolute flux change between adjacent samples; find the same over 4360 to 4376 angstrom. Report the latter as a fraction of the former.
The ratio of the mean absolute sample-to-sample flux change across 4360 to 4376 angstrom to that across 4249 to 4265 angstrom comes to 0.69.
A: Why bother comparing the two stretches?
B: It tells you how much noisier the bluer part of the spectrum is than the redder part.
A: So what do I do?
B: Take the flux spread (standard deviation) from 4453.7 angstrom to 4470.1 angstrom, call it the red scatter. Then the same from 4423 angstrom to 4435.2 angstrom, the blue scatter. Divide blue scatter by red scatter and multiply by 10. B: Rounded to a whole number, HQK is 9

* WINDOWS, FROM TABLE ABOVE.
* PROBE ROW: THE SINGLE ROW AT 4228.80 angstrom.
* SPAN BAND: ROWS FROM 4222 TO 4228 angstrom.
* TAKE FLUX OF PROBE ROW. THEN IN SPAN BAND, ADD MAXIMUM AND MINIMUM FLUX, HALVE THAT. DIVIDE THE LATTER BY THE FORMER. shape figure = 1.79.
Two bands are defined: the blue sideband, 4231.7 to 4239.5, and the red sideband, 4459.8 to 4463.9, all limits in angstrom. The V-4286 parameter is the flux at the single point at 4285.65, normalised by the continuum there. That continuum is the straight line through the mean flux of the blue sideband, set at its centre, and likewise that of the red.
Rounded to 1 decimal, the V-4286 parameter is 1.2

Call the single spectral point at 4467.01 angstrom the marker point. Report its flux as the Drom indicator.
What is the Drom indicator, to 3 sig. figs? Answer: 20.9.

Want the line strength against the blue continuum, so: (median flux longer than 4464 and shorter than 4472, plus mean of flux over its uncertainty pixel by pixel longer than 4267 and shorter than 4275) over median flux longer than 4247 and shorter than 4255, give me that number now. 2.33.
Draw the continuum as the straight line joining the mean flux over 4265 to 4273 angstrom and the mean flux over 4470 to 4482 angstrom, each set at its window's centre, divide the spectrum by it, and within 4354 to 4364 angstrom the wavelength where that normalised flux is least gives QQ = 4363.32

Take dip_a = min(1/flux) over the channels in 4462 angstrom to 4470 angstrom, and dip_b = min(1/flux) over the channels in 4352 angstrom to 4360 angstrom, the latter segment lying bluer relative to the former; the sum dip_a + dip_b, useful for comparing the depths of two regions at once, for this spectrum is 0.087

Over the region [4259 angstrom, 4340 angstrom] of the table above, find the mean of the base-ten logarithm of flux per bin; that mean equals 1.18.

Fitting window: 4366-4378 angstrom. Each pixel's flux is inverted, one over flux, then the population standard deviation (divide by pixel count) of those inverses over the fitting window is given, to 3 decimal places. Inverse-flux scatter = 0.010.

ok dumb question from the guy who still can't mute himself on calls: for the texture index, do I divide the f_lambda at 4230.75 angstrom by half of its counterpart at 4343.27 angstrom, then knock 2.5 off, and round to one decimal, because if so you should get -1.3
